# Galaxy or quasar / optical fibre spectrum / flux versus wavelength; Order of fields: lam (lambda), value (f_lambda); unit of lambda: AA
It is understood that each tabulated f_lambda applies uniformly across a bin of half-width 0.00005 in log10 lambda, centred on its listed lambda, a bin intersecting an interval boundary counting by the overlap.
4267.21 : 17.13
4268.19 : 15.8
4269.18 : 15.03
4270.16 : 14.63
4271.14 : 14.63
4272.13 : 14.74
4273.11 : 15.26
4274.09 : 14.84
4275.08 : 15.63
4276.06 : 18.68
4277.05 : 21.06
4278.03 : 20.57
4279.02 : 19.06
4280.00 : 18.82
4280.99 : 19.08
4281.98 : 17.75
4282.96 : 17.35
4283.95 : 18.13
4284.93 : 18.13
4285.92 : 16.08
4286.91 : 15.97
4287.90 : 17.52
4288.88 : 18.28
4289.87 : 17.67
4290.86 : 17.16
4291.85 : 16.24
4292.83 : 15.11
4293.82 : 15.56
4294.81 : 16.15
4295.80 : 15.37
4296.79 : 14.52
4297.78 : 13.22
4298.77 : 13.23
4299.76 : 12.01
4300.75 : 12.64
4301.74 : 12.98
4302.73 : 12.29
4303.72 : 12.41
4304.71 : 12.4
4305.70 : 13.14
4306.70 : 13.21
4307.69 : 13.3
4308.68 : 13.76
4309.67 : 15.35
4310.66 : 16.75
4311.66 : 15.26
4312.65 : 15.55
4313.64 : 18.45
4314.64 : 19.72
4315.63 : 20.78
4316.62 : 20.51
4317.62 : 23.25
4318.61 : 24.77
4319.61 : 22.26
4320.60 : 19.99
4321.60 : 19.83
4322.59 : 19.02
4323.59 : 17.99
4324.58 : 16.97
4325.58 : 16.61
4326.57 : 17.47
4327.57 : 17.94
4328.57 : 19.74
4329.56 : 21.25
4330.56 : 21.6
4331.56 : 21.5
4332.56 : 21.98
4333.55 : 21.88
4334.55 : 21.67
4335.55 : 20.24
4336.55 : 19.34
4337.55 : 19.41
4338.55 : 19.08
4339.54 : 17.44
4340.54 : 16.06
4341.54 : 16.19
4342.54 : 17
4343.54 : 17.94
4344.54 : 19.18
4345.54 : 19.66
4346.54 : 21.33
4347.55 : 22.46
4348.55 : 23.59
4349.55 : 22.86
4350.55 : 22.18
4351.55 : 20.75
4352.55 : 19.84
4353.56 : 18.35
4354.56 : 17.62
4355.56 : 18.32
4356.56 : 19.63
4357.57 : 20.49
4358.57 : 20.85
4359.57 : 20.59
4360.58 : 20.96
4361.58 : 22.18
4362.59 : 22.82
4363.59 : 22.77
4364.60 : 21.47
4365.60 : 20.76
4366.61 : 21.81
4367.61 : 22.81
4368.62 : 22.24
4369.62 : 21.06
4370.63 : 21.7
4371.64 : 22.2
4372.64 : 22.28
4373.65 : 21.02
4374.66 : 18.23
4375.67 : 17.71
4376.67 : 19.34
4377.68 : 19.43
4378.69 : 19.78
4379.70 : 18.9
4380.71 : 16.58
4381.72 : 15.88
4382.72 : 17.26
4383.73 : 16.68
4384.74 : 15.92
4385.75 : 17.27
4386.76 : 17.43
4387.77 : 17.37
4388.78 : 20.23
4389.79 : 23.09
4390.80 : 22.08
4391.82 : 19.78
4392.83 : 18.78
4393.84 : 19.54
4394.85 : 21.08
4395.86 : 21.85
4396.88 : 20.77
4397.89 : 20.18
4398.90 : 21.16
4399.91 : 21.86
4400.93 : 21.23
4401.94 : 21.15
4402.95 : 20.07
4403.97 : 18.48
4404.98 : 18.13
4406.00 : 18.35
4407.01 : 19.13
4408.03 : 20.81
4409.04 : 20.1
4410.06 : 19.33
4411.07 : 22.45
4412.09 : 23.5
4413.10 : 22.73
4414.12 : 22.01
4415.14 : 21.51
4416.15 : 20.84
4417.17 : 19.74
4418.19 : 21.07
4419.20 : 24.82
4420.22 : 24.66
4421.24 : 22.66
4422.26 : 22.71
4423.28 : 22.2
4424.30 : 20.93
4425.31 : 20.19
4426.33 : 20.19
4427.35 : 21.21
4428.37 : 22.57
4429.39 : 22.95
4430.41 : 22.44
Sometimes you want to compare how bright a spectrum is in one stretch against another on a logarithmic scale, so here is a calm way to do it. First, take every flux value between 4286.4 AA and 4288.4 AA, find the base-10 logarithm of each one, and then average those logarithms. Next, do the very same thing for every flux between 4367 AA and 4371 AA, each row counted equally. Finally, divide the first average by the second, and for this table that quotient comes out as 0.91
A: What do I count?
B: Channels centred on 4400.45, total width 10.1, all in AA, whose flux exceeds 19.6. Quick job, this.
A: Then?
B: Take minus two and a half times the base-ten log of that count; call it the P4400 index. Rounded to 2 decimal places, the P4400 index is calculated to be -2.26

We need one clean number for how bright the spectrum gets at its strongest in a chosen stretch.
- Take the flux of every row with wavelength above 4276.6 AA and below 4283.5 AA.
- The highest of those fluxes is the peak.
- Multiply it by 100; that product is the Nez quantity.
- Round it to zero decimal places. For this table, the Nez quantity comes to 2106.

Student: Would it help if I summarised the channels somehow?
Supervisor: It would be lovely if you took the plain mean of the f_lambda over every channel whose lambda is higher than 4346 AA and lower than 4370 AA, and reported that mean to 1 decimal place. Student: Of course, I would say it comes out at 21.2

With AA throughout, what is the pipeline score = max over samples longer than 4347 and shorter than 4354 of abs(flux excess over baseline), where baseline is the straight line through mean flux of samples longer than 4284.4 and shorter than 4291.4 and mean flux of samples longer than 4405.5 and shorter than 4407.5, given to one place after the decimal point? 5.6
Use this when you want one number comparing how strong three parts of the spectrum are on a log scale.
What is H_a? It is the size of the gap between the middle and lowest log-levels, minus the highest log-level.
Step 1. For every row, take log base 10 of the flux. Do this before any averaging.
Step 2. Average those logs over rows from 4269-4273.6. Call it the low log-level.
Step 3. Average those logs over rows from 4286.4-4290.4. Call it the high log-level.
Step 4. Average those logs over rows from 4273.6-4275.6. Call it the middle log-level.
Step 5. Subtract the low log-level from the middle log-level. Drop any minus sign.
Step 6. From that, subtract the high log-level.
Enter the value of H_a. -1.23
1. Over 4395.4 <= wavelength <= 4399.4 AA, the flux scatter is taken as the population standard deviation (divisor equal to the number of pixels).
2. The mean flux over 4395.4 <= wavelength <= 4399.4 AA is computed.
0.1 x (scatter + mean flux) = 2.16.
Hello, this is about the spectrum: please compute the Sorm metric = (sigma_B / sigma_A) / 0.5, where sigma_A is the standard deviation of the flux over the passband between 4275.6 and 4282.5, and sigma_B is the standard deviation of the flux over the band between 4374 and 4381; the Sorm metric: 1.99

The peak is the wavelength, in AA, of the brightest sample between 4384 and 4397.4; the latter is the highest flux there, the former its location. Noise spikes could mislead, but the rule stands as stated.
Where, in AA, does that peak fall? 4389.79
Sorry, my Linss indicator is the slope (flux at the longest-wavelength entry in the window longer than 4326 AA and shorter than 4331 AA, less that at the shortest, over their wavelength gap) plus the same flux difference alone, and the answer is 5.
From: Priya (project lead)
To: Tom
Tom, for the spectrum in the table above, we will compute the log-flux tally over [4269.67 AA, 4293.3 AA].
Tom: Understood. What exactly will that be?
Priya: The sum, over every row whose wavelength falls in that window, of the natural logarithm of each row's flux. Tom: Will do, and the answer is 68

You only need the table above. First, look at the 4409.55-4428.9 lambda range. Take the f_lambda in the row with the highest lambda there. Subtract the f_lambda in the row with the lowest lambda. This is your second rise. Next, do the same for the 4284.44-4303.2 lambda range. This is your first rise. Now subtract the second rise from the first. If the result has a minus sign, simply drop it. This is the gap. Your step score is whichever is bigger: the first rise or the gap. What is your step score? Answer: 9.1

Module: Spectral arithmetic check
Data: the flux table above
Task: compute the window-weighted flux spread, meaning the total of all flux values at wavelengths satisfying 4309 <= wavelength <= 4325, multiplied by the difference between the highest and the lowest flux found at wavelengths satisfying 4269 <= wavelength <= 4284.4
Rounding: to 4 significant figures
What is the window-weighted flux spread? 1970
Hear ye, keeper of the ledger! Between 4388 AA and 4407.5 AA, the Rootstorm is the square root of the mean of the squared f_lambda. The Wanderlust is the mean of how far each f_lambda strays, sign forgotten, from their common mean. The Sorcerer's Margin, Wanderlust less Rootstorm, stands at -19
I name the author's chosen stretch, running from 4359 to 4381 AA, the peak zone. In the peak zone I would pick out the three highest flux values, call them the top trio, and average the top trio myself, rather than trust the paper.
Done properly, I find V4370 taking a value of 22.8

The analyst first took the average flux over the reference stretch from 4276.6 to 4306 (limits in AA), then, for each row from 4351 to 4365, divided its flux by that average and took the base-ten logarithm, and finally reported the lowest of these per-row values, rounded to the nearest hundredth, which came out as 0.04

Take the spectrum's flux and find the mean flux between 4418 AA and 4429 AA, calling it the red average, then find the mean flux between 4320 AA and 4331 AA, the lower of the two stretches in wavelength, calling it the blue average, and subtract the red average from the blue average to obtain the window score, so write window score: -3.2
